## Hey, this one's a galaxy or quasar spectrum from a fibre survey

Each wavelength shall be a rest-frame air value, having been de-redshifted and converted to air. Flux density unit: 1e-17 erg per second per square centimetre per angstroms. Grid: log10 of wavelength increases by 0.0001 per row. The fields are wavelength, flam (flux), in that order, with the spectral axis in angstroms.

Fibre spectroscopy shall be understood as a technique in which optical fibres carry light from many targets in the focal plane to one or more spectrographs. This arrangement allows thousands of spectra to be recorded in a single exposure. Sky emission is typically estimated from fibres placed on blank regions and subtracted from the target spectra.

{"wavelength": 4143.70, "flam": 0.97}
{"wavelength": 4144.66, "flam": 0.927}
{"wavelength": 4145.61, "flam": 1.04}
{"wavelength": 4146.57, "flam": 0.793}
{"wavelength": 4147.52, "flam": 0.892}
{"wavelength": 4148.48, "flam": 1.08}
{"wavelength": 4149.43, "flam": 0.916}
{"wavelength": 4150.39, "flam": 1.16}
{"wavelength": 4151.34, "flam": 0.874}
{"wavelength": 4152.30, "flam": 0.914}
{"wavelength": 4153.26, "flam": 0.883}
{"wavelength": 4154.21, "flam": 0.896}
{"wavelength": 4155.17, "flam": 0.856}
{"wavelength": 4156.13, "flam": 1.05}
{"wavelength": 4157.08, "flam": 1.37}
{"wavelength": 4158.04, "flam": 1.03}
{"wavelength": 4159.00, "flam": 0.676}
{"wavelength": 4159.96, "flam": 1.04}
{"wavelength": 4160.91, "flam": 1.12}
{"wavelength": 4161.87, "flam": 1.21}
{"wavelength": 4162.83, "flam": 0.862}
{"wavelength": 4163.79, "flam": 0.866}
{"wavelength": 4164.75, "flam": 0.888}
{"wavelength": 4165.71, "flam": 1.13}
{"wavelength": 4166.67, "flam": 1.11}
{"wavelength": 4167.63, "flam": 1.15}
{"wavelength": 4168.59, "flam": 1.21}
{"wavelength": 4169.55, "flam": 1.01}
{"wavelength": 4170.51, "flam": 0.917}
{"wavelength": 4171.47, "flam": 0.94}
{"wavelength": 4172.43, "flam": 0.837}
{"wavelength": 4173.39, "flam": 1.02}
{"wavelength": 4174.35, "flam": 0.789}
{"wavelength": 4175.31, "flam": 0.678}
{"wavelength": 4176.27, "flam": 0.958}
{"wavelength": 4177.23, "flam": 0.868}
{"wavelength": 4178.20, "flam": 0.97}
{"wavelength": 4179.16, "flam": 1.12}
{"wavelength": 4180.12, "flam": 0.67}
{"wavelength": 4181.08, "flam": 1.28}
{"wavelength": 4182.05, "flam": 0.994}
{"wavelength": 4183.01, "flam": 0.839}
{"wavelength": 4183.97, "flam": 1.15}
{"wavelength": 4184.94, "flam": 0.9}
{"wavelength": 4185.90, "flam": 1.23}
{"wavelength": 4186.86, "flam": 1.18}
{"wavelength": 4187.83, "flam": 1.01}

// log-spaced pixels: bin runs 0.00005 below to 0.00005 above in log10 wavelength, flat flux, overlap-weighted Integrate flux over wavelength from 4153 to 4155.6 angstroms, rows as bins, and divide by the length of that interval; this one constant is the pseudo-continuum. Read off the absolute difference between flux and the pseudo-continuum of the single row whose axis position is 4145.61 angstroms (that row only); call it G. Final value 0.16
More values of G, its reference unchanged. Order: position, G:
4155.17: 0.02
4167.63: 0.27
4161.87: 0.33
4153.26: 0.00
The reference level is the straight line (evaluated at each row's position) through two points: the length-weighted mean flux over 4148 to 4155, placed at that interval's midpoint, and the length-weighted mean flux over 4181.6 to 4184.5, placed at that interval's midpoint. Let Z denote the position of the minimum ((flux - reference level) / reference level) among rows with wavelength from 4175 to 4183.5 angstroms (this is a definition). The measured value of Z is 4180.12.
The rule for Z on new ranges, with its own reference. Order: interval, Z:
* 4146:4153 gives 4146.57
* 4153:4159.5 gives 4159.00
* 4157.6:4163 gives 4159.00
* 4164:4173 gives 4172.43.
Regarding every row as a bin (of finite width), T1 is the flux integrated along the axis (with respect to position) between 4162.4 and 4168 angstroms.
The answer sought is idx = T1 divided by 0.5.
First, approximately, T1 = 5.6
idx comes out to 11.2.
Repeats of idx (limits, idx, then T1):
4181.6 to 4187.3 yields 12.0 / 6.0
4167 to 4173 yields 12.2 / 6.1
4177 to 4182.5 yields 10.9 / 5.4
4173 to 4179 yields 10.7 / 5.3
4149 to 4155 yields 11.2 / 5.6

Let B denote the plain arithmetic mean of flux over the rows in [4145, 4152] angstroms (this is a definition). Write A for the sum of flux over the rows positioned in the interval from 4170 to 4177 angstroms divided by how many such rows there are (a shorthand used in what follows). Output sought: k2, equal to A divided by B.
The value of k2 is 0.91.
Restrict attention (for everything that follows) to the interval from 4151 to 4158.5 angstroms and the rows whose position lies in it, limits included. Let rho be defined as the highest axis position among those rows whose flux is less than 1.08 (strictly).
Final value 4158.04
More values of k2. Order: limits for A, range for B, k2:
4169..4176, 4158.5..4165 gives 0.93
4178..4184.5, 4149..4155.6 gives 1.08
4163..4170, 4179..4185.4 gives 1.06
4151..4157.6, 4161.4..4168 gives 0.95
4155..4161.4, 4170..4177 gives 1.16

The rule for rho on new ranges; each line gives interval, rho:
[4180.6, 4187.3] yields 4184.94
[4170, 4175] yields 4174.35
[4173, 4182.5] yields 4182.05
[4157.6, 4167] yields 4164.75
